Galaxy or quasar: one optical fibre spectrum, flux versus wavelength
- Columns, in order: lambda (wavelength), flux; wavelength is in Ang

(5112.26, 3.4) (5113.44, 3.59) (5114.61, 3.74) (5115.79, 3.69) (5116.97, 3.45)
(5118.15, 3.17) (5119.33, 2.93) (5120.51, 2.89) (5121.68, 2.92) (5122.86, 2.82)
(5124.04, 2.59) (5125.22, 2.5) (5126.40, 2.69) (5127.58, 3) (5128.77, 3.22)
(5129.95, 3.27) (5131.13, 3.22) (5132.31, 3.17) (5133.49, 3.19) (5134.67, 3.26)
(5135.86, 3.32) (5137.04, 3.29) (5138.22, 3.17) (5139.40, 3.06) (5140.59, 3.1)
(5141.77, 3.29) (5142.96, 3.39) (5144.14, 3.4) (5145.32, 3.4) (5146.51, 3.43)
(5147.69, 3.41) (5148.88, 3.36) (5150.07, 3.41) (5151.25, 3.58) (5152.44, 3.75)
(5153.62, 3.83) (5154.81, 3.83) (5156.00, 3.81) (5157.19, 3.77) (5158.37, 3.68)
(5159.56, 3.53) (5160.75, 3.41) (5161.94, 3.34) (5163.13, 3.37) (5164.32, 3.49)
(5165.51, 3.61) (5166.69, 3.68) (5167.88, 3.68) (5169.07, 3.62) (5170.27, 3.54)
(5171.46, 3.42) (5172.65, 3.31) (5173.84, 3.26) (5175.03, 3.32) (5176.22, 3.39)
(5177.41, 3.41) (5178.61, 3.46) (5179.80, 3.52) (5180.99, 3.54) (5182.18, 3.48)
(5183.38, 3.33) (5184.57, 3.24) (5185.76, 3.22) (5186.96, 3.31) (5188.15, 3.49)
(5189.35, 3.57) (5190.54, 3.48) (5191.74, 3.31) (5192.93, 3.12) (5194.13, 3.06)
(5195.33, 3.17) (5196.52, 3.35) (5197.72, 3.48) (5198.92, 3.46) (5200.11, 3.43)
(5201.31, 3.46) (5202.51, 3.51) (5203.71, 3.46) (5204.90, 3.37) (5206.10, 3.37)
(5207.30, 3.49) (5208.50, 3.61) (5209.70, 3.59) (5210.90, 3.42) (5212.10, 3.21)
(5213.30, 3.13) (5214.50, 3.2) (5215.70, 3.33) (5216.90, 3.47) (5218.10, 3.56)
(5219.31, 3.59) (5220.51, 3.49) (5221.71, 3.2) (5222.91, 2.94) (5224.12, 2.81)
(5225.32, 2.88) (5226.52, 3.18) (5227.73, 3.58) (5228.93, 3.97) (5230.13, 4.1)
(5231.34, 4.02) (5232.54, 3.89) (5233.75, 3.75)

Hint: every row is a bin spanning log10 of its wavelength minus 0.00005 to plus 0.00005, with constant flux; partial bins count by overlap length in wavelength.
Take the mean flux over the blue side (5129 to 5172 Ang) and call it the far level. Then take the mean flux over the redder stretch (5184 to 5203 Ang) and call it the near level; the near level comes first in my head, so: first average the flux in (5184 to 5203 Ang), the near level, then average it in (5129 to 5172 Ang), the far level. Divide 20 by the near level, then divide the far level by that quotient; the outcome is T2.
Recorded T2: 0.58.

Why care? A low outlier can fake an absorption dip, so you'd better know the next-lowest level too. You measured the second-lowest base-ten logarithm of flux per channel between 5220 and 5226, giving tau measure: 0.459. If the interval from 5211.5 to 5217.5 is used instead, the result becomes 0.505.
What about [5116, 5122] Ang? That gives 0.465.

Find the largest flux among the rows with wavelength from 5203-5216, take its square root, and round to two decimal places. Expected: 1.90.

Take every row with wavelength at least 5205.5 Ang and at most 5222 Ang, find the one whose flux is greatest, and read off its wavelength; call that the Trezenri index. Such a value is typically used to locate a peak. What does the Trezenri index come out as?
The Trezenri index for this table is 5208.50 Ang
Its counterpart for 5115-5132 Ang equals 5115.79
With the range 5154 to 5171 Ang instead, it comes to 5154.81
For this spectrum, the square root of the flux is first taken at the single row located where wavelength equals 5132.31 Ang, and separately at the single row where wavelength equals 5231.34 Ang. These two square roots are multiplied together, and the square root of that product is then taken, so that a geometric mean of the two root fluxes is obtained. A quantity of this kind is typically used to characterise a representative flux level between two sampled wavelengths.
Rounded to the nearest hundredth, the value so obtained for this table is 1.89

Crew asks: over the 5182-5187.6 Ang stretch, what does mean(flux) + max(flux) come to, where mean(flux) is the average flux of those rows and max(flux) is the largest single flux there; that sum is 6.8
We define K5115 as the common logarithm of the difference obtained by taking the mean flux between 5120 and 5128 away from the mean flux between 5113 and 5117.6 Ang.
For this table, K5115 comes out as -0.07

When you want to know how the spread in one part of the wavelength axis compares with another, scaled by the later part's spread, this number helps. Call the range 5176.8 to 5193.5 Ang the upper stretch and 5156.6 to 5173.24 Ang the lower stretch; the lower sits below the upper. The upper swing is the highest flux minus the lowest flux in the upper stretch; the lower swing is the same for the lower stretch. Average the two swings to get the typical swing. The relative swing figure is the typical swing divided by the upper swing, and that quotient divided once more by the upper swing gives 2.2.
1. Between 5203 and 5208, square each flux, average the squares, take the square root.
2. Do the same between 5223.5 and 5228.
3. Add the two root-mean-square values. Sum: 6.55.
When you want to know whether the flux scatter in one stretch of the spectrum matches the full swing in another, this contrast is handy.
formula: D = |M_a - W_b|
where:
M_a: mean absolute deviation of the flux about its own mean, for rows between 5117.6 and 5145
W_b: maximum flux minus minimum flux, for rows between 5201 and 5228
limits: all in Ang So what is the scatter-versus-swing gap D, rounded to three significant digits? 0.598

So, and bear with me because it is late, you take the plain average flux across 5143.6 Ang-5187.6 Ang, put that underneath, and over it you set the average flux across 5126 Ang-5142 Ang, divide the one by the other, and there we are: 0.91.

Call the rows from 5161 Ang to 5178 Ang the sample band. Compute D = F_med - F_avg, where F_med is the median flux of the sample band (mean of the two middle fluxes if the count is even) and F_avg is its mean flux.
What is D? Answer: -0.04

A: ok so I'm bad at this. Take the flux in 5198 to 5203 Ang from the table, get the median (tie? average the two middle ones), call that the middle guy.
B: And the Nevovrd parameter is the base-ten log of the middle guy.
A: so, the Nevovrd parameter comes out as 0.539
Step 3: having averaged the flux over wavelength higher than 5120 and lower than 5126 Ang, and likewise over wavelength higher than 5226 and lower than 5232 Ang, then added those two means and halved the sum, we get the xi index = 3.26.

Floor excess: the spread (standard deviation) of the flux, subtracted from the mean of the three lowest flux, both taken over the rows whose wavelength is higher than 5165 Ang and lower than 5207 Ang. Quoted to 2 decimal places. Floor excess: 2.97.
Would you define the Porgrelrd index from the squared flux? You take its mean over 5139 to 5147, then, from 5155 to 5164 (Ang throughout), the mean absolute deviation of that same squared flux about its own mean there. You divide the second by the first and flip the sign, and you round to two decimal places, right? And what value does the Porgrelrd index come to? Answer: -0.11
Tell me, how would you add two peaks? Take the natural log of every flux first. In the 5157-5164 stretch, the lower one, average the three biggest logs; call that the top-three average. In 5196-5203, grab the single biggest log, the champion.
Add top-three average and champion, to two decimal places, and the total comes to 2.55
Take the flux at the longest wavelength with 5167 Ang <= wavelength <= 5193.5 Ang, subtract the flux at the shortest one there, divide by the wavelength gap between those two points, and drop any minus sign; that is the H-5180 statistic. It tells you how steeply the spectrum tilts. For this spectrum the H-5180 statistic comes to 0.022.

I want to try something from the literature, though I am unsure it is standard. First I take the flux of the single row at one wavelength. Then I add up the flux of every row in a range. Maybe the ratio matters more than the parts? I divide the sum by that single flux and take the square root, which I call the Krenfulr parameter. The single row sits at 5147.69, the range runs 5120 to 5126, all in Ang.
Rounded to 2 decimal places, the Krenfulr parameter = 2.01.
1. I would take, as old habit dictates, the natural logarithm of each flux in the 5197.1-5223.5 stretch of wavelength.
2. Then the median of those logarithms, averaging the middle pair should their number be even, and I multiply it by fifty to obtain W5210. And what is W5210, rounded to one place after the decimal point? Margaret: 62.1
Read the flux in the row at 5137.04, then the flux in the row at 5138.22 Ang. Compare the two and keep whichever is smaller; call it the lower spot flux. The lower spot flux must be 3.17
